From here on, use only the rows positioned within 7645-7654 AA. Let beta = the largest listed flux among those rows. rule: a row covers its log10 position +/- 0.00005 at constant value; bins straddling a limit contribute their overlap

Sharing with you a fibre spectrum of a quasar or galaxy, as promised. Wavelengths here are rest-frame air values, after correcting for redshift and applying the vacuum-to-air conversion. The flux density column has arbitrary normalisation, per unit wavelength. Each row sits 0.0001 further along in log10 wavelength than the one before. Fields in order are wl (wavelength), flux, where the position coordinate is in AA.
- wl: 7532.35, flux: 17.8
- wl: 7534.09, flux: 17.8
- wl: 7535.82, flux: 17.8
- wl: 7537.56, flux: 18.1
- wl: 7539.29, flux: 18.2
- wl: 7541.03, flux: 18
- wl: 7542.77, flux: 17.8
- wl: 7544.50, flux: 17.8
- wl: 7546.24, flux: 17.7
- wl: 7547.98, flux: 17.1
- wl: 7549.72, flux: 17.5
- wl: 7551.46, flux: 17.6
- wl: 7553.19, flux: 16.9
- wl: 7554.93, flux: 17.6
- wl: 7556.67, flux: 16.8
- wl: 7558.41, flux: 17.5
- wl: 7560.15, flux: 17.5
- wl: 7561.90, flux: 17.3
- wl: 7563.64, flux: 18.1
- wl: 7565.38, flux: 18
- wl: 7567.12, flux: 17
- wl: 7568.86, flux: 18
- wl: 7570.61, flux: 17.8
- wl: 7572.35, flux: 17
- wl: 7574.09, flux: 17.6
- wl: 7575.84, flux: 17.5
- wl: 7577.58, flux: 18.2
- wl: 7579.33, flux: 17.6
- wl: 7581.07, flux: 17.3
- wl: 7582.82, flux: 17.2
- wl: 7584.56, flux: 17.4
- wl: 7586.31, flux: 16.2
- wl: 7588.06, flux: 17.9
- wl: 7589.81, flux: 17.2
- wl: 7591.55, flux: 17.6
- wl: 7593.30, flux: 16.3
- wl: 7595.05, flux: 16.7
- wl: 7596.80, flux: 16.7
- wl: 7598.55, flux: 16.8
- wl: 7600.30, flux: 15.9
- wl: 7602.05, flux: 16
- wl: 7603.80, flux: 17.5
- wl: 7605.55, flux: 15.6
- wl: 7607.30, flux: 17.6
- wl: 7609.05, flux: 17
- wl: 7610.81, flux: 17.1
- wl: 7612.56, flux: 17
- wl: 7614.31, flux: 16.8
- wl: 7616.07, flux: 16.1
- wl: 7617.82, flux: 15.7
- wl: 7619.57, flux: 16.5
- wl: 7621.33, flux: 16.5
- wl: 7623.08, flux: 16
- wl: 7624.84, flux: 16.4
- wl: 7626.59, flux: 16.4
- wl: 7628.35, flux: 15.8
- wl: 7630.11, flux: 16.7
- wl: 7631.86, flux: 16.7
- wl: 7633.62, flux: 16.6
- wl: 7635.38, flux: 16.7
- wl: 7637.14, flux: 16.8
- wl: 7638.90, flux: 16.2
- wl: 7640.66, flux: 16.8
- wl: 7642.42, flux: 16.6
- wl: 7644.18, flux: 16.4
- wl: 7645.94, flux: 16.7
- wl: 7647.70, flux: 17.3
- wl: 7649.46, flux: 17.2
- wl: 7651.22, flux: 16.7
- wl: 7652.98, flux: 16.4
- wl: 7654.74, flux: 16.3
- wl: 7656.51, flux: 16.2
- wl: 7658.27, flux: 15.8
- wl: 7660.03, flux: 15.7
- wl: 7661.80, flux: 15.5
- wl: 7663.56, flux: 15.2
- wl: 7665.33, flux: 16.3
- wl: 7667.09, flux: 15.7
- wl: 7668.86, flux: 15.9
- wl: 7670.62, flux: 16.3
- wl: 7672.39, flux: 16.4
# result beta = 17.3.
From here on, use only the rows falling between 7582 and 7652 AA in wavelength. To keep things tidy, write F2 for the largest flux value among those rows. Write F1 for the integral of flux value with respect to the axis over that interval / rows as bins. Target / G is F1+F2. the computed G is 1186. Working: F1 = 1168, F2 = 17.9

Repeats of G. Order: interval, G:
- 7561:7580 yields 353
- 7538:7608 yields 1229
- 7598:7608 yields 183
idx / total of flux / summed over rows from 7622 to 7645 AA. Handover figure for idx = 214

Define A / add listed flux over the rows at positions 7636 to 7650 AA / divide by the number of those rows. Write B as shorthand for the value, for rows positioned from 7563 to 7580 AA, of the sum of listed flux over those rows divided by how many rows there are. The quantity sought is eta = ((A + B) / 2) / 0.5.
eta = 34.4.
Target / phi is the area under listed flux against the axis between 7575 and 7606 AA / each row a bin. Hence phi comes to 527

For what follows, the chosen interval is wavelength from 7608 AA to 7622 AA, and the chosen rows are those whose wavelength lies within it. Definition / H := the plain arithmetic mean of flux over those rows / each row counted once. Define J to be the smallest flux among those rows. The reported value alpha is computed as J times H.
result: 260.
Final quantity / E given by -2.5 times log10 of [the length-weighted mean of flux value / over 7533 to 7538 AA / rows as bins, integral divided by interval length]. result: -3.13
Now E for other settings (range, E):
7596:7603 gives -3.03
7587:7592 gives -3.11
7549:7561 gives -3.10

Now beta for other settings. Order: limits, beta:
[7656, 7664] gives 16.2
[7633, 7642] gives 16.8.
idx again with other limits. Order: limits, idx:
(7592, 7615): 217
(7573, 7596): 225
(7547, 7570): 227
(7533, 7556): 230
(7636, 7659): 215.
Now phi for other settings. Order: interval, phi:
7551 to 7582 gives 543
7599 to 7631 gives 528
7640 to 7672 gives 521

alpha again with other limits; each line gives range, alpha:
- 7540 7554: 297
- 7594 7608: 259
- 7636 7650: 271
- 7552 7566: 293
